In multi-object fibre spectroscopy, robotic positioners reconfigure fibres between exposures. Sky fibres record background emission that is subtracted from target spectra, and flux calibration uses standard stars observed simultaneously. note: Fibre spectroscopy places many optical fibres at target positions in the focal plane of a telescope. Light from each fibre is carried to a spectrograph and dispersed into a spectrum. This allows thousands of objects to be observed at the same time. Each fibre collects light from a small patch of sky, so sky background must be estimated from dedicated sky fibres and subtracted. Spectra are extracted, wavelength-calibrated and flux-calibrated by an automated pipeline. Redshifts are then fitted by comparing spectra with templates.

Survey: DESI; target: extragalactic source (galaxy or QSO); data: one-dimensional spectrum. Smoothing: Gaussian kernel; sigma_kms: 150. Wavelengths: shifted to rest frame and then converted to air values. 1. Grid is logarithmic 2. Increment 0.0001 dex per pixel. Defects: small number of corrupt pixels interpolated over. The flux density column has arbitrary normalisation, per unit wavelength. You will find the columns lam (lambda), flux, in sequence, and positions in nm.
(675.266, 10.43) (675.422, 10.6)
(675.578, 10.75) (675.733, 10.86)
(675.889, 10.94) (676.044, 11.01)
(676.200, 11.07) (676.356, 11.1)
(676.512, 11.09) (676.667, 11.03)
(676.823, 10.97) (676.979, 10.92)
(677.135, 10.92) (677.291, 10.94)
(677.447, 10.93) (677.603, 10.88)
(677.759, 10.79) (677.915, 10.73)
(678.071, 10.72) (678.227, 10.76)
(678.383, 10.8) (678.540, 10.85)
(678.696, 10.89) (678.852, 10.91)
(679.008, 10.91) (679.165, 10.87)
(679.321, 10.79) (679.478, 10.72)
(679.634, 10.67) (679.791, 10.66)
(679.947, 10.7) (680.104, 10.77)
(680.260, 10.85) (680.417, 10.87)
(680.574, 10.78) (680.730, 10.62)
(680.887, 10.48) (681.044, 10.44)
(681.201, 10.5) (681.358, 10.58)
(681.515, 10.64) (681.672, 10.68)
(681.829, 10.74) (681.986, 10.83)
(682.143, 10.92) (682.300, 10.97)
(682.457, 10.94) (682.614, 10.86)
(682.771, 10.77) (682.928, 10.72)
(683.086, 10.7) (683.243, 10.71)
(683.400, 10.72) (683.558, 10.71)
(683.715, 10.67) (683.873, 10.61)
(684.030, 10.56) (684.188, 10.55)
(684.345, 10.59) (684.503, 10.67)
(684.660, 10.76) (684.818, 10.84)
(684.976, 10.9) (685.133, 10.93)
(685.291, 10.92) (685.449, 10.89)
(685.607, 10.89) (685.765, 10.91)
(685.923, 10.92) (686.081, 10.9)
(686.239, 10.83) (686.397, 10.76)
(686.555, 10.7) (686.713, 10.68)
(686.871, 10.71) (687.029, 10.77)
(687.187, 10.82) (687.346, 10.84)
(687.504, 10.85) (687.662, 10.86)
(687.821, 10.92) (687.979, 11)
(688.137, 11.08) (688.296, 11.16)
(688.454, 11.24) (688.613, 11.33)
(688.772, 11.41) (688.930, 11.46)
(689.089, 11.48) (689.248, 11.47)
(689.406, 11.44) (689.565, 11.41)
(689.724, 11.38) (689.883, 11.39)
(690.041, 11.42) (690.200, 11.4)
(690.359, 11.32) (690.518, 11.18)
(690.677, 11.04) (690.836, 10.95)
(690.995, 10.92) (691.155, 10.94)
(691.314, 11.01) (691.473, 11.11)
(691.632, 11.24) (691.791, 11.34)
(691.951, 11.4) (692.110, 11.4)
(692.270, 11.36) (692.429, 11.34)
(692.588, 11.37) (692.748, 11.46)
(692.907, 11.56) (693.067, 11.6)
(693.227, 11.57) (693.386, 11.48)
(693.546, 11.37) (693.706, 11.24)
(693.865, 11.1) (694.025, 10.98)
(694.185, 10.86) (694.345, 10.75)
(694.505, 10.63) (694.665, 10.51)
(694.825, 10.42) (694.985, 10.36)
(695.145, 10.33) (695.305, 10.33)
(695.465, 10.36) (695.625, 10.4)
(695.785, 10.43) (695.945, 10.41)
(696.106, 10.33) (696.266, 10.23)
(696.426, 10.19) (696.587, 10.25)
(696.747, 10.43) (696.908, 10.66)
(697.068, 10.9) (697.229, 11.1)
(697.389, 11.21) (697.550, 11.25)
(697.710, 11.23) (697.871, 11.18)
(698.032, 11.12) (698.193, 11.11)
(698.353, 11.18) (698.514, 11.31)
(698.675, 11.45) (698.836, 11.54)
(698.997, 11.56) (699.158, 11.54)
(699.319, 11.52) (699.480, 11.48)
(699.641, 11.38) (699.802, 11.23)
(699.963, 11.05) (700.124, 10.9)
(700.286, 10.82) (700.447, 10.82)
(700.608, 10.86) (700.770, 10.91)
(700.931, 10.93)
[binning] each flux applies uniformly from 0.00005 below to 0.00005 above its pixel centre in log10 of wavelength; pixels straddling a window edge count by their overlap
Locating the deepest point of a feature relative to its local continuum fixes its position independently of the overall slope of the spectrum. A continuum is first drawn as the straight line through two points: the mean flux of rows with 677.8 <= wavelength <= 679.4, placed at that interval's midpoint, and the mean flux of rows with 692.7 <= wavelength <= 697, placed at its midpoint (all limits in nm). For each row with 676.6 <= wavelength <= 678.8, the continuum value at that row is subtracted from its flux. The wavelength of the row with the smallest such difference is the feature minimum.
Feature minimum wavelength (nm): 678.071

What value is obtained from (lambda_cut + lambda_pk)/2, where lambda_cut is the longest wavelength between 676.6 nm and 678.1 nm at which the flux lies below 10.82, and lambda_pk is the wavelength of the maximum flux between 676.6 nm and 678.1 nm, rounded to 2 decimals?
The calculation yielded 677.37 nm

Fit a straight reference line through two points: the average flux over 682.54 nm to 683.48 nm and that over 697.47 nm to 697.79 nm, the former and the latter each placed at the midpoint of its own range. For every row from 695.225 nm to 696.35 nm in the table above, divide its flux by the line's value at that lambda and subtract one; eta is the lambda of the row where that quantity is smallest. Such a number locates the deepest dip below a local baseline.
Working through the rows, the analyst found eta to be 696.266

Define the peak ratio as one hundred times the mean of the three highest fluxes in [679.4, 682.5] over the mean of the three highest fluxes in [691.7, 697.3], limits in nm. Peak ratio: 95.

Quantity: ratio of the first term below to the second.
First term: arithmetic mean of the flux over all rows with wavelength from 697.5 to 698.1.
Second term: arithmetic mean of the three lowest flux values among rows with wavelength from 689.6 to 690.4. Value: 0.99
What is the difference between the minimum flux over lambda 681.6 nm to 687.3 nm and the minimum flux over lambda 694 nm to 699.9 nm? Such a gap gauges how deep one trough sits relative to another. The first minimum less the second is 0.36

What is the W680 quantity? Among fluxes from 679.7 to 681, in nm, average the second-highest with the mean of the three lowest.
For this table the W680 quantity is 10.7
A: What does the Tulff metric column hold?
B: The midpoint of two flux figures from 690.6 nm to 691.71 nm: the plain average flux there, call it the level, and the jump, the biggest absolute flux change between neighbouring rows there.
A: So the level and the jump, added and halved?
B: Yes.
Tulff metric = 5.58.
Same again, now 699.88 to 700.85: 5.52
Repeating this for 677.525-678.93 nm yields 5.45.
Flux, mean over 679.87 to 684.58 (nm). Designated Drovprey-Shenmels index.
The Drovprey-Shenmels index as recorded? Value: 10.7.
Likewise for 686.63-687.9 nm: 10.8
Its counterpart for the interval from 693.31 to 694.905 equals 10.9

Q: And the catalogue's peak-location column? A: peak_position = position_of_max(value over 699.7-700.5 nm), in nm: 699.802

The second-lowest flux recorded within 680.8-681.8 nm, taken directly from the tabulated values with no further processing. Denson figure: 10.48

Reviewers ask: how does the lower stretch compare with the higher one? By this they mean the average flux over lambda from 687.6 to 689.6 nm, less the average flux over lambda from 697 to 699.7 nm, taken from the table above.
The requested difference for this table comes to 0.0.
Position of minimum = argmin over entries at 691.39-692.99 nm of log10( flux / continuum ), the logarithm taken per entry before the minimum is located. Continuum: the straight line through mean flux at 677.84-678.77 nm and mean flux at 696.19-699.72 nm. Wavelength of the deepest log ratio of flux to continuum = 691.473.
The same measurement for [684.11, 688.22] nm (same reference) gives 684.188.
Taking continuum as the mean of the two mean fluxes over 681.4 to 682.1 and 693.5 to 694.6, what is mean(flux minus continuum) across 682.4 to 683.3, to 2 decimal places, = -0.07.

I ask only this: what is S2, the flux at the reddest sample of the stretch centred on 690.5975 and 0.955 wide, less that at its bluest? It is -0.48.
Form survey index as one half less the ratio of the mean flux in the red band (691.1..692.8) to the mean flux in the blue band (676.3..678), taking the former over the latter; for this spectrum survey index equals -0.531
